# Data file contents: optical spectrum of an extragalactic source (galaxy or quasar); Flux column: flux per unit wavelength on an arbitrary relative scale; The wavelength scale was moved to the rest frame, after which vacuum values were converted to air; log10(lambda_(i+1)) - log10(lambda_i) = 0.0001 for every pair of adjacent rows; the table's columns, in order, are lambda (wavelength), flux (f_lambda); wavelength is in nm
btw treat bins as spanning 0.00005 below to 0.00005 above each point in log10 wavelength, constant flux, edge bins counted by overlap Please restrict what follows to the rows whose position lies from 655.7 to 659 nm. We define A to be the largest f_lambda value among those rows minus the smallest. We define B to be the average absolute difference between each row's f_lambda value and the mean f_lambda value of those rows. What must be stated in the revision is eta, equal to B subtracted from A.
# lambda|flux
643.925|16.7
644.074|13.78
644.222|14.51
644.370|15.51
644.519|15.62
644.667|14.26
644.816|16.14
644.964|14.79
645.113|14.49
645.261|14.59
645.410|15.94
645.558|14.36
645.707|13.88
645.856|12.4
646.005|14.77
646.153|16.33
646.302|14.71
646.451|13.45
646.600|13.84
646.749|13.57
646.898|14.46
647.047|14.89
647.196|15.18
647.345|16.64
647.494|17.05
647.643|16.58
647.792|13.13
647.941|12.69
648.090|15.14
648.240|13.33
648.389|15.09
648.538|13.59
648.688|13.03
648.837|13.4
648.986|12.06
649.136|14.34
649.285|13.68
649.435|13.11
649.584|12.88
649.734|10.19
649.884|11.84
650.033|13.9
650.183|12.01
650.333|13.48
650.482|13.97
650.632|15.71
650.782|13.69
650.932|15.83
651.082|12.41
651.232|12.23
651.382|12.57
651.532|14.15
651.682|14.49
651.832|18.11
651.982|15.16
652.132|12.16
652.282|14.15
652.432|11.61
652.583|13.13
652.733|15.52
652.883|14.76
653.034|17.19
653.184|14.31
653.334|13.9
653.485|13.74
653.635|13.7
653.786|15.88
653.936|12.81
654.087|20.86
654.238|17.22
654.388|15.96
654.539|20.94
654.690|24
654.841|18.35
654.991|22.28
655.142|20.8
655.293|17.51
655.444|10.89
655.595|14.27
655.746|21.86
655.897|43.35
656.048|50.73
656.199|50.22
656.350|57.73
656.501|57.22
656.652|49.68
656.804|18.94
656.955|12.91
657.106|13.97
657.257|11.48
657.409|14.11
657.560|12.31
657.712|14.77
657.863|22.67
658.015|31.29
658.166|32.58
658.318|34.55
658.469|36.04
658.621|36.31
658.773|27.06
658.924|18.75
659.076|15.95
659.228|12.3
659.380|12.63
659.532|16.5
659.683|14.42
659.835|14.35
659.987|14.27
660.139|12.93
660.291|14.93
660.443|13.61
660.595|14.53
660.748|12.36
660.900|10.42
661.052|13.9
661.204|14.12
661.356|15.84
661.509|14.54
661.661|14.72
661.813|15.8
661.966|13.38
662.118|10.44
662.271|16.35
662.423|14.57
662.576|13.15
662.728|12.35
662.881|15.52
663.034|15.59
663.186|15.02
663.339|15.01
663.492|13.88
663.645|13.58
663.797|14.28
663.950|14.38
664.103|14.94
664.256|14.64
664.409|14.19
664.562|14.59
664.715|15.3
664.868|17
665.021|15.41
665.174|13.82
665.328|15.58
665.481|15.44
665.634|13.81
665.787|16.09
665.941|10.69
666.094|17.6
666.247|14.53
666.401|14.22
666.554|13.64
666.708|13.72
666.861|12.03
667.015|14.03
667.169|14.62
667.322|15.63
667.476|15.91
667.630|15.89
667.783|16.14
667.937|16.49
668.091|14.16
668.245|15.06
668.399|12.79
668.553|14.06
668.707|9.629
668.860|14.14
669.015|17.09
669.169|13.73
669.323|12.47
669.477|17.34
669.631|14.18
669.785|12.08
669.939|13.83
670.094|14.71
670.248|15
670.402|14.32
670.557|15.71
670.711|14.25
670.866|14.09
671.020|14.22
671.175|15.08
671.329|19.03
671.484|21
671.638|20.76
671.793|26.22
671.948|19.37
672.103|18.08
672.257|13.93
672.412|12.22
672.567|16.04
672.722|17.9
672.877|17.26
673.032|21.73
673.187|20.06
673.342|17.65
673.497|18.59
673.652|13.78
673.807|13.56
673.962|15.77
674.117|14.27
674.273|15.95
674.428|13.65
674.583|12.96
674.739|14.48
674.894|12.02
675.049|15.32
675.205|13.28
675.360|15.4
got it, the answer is 33.0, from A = 46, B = 13.2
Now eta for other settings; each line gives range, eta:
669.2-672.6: 11.5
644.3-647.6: 3.8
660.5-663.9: 4.7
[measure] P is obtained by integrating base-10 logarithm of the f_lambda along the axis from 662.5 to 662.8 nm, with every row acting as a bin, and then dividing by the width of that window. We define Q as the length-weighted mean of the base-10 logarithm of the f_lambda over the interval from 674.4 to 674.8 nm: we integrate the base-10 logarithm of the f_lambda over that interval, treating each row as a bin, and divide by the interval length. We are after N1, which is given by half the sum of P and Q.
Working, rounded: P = 1.11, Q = 1.13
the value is 1.12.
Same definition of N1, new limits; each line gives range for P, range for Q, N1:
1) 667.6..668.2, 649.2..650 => 1.14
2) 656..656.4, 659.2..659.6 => 1.43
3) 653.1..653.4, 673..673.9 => 1.19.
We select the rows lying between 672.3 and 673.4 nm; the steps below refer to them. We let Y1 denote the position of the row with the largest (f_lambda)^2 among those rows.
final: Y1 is 673.032 nm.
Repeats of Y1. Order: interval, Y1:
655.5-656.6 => 656.350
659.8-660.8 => 660.291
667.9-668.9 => 667.937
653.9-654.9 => 654.690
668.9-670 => 669.477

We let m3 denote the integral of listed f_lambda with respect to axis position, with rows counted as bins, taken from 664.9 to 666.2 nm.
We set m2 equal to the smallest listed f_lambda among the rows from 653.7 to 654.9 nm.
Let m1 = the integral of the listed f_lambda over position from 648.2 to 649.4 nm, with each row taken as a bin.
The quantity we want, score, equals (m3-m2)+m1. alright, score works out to 22.8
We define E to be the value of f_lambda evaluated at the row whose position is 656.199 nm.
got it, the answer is 50.22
